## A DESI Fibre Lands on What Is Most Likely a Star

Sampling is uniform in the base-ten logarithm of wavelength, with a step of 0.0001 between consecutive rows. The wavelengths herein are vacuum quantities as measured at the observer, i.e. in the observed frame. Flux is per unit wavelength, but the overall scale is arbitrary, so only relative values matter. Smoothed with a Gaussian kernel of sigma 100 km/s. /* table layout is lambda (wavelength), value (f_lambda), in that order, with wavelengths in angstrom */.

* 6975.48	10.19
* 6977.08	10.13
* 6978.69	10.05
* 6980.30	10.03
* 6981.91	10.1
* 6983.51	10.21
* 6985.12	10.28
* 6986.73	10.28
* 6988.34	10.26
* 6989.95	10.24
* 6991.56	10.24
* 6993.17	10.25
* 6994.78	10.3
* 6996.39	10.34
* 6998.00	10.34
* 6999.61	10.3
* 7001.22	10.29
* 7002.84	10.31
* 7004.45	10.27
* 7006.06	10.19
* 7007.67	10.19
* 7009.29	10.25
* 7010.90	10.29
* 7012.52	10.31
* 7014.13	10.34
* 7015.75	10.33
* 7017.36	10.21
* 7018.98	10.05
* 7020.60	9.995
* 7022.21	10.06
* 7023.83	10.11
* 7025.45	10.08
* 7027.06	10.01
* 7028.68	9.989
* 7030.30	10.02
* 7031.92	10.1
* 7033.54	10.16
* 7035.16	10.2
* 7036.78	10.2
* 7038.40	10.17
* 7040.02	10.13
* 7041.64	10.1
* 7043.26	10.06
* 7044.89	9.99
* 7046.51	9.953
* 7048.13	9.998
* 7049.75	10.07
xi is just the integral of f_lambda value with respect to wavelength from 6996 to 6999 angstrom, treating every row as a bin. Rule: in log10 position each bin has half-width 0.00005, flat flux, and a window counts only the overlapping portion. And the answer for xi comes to 31.0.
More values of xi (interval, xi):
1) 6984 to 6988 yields 41.0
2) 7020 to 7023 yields 30.2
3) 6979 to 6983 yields 40.3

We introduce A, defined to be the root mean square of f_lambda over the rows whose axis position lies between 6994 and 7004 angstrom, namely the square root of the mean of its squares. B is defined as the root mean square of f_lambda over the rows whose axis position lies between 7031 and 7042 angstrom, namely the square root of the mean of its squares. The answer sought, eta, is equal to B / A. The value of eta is 0.98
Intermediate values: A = 10.3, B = 10.2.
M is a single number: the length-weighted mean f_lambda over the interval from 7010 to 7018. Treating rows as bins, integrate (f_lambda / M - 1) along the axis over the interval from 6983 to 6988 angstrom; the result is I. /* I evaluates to -0.021 angstrom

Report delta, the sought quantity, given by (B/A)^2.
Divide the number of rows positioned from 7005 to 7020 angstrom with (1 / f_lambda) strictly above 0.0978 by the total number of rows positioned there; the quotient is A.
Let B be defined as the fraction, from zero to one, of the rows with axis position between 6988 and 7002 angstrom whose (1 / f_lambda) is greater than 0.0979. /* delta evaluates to 0.0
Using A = 0.44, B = 0.0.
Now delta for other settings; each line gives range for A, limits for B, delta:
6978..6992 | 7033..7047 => 5.1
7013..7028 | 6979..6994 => 0.2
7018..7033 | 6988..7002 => 0.0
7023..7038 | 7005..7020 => 0.2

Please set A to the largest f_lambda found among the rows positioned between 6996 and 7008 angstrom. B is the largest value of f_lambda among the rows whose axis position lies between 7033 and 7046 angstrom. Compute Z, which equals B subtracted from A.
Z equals 0.14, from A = 10.34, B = 10.2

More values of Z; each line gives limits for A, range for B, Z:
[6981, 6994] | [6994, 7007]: -0.06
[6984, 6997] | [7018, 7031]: 0.23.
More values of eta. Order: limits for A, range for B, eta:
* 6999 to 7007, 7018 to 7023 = 0.98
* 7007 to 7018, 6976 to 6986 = 0.99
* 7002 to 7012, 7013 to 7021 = 0.99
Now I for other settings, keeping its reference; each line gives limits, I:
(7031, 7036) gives -0.074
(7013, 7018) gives -0.003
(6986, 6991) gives -0.021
